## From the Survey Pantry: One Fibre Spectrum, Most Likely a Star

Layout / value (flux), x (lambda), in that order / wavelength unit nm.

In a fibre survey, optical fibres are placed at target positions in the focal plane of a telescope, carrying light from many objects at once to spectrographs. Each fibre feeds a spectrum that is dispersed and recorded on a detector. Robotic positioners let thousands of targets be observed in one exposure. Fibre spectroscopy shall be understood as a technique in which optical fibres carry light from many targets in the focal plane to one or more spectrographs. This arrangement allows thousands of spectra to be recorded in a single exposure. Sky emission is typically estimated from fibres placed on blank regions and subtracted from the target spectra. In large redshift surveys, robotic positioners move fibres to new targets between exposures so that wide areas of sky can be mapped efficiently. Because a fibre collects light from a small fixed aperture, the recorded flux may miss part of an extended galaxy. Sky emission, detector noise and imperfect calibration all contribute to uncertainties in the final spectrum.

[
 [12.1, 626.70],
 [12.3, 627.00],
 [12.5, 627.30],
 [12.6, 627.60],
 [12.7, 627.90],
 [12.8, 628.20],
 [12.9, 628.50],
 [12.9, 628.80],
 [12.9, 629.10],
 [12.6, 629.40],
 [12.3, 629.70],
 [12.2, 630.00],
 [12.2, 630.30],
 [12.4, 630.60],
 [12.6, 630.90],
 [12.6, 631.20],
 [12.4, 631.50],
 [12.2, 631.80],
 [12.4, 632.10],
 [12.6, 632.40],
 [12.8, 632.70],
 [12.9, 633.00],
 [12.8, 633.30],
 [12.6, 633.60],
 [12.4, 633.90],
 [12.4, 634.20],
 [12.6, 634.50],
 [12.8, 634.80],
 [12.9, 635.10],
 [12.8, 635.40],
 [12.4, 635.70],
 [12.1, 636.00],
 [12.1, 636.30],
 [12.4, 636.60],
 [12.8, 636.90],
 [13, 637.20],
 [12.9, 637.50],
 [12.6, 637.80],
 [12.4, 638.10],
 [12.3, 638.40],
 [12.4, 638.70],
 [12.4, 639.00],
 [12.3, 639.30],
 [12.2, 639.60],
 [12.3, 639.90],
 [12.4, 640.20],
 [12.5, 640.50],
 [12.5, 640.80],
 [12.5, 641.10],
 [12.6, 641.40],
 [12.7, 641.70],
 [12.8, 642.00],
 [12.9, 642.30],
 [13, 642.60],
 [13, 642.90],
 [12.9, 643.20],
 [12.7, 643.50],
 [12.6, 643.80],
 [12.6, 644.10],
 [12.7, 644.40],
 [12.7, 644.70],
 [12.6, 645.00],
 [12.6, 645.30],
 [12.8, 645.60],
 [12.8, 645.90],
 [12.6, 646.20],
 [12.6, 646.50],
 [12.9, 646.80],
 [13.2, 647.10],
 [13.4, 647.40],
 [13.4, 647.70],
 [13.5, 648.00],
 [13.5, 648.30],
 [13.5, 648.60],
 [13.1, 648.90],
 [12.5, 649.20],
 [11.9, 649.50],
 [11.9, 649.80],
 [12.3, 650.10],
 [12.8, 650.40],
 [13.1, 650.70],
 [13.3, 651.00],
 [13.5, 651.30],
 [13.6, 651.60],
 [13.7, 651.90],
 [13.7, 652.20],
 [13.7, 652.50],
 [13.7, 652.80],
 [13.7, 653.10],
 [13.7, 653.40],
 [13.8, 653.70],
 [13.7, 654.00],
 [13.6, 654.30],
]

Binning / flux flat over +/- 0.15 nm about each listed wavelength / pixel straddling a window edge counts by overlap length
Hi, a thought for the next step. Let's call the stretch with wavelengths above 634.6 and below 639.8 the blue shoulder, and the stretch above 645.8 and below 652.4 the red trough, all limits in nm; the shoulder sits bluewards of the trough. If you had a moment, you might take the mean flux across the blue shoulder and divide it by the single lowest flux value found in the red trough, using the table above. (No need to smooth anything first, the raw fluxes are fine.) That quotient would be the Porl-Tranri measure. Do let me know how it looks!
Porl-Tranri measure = 1.05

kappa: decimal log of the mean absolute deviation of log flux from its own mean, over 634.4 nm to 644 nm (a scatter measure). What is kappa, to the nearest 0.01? -2.11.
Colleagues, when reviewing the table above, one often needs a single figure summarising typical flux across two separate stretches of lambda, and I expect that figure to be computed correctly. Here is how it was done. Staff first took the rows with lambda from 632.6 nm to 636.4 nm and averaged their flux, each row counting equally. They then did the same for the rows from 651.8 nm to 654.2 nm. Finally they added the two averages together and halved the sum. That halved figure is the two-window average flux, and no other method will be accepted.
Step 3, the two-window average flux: 13.1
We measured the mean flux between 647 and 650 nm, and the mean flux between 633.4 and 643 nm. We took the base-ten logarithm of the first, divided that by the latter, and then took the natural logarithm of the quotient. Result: -2.42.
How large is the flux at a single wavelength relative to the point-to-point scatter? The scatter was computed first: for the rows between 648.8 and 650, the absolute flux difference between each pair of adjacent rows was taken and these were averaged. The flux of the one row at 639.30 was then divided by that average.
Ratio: 31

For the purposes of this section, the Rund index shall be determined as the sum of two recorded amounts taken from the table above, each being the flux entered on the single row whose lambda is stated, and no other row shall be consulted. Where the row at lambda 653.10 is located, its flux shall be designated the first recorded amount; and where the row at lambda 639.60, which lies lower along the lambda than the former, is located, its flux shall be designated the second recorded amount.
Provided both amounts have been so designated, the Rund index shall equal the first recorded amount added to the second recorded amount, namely 25.9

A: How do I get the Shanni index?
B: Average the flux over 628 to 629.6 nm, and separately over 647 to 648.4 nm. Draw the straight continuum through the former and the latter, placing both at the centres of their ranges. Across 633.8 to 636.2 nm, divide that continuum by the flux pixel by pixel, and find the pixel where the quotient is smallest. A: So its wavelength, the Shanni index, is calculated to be 635.10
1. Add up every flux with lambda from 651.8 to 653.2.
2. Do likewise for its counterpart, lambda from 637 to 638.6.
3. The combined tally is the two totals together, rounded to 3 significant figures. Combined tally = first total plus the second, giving 132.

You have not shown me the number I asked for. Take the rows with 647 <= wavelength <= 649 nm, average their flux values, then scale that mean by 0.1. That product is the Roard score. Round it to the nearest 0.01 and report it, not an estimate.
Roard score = 1.34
